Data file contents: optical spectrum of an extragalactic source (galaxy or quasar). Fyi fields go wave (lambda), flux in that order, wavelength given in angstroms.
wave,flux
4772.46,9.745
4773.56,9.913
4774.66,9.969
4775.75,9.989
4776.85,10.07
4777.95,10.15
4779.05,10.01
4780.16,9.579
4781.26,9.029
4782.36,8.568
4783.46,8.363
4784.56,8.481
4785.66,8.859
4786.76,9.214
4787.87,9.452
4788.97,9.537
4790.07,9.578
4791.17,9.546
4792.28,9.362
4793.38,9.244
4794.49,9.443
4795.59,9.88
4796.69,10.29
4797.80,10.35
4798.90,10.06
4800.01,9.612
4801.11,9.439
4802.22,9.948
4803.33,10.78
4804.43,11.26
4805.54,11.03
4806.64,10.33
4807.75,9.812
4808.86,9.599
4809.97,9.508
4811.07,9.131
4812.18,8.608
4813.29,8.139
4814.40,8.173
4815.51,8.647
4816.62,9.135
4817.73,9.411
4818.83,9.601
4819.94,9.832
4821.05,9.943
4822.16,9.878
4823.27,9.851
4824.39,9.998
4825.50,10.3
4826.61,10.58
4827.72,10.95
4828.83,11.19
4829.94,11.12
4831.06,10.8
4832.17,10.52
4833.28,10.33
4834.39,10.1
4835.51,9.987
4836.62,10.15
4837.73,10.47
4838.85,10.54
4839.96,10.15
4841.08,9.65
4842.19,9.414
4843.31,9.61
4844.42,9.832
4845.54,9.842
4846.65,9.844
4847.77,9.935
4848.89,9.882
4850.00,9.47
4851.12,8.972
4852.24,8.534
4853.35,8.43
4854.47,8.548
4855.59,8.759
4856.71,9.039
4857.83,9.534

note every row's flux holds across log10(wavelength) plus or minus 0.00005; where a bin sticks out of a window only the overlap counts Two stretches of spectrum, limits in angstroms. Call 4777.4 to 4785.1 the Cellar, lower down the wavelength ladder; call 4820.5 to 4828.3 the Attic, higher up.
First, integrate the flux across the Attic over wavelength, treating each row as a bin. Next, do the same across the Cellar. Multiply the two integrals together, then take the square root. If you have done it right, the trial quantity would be 75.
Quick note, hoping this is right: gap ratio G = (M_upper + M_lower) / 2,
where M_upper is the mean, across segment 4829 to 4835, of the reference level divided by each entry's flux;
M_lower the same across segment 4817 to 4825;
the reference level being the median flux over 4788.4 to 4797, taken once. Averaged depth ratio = 0.94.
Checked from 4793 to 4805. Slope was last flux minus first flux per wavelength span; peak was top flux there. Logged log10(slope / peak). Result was -1.8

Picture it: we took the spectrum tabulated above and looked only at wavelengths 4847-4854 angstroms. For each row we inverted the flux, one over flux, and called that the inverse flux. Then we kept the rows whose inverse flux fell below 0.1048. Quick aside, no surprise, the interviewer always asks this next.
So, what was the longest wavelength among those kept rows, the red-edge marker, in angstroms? 4848.89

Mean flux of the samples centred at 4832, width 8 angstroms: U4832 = 10.6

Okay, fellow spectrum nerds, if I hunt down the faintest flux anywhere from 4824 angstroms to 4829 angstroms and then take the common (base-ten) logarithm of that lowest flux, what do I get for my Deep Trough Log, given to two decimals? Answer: 1.00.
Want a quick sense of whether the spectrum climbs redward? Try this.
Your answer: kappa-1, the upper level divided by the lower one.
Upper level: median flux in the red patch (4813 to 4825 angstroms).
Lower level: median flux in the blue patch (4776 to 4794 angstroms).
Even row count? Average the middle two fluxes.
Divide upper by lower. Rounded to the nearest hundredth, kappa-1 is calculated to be 1.02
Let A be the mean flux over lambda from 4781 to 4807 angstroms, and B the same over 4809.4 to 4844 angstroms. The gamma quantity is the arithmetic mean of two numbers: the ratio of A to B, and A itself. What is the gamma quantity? 5.32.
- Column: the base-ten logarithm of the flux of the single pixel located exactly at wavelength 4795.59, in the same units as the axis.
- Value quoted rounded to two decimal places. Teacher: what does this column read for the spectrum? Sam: 0.99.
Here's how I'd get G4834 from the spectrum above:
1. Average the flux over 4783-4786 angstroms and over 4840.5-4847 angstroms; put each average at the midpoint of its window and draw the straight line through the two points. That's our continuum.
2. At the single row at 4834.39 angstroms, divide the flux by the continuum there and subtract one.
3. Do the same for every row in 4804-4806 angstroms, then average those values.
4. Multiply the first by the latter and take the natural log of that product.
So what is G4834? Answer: -4.2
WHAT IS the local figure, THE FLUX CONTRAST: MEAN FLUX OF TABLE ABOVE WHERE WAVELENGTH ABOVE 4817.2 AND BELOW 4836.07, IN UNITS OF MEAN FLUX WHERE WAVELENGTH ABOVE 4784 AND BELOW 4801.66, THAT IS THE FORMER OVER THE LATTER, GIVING 1.08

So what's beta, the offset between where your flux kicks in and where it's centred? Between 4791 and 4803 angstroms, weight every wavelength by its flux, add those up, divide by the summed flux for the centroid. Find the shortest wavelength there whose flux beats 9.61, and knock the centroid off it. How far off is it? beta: -1.2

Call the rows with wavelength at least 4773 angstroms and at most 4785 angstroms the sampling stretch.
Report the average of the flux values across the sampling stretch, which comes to 9.5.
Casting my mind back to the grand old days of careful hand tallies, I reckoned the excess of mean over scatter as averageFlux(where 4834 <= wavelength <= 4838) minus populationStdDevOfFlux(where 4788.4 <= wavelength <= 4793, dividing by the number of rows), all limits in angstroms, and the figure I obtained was 10.1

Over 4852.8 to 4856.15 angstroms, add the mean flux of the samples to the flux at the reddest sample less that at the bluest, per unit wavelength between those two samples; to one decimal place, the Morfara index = 8.7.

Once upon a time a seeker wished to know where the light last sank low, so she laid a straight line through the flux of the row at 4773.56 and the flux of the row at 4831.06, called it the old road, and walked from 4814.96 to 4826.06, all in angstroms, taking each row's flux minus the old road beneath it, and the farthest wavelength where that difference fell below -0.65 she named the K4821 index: 4824.39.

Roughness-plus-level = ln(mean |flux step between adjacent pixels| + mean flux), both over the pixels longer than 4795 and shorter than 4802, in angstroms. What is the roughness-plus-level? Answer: 2.32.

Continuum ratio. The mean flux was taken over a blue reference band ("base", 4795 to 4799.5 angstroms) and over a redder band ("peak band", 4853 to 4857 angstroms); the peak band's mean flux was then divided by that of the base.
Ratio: 0.86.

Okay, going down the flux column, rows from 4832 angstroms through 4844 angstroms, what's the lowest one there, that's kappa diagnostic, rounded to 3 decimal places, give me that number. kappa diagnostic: 9.414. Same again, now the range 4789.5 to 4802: 9.244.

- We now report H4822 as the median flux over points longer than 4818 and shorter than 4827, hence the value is 9.9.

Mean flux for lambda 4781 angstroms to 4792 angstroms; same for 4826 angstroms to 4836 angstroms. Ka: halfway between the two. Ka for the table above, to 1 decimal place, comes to 9.8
